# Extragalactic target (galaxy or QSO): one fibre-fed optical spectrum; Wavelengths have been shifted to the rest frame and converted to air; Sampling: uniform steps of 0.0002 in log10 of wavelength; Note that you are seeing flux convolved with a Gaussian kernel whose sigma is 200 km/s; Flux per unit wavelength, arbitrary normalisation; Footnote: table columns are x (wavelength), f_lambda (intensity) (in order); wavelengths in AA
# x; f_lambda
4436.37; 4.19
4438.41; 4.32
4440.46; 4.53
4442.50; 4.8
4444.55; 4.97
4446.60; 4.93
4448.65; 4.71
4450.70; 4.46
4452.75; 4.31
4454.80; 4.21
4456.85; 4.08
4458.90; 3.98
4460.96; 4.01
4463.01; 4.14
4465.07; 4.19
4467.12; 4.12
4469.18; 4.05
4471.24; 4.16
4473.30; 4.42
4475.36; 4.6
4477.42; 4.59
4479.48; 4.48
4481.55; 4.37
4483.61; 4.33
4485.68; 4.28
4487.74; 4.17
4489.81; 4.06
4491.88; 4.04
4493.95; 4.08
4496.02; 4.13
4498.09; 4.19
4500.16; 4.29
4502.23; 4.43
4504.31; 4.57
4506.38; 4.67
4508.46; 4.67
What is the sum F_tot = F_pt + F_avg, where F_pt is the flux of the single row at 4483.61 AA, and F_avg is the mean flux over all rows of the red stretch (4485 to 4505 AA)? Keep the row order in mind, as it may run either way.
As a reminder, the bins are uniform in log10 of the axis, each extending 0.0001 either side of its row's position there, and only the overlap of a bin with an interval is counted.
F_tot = 8.55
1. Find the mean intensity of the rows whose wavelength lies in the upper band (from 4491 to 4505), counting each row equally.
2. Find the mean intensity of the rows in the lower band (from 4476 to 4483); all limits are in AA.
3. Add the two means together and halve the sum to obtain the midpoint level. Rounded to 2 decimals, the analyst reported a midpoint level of 4.36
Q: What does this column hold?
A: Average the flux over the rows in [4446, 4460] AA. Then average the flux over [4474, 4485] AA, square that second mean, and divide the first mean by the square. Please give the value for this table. 0.219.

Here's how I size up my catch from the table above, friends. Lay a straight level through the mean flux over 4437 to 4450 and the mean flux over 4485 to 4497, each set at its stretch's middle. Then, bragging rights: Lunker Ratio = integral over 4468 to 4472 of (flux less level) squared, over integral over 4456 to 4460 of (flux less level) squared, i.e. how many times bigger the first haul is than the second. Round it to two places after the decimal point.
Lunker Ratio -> 0.32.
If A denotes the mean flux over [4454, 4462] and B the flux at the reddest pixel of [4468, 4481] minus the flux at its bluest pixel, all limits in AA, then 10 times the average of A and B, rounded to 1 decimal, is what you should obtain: 22.5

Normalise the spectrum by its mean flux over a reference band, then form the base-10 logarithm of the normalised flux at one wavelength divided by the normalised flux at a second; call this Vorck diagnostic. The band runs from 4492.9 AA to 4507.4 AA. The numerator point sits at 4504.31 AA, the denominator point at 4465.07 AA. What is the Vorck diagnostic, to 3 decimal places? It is 0.038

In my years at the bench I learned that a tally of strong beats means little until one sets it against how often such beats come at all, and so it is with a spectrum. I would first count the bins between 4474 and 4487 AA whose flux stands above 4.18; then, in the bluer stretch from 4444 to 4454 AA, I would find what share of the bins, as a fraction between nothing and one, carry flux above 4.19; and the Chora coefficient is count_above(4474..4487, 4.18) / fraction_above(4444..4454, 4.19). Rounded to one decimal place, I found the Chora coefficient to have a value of 6.0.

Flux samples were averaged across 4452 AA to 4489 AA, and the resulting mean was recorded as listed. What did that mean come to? 4.25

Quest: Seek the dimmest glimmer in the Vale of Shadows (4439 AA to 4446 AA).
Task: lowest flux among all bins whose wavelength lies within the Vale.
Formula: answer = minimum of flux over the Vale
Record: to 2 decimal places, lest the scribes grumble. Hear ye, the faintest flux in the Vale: 4.53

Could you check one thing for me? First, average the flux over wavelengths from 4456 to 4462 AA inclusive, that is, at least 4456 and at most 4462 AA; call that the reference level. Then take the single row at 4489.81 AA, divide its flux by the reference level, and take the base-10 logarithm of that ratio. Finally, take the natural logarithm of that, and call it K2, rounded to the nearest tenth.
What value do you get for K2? -5.5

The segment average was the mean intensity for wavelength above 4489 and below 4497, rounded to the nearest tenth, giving 4.1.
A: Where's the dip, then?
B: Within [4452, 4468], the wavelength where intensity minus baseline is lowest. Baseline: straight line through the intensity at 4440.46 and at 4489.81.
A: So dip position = 4458.90 AA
